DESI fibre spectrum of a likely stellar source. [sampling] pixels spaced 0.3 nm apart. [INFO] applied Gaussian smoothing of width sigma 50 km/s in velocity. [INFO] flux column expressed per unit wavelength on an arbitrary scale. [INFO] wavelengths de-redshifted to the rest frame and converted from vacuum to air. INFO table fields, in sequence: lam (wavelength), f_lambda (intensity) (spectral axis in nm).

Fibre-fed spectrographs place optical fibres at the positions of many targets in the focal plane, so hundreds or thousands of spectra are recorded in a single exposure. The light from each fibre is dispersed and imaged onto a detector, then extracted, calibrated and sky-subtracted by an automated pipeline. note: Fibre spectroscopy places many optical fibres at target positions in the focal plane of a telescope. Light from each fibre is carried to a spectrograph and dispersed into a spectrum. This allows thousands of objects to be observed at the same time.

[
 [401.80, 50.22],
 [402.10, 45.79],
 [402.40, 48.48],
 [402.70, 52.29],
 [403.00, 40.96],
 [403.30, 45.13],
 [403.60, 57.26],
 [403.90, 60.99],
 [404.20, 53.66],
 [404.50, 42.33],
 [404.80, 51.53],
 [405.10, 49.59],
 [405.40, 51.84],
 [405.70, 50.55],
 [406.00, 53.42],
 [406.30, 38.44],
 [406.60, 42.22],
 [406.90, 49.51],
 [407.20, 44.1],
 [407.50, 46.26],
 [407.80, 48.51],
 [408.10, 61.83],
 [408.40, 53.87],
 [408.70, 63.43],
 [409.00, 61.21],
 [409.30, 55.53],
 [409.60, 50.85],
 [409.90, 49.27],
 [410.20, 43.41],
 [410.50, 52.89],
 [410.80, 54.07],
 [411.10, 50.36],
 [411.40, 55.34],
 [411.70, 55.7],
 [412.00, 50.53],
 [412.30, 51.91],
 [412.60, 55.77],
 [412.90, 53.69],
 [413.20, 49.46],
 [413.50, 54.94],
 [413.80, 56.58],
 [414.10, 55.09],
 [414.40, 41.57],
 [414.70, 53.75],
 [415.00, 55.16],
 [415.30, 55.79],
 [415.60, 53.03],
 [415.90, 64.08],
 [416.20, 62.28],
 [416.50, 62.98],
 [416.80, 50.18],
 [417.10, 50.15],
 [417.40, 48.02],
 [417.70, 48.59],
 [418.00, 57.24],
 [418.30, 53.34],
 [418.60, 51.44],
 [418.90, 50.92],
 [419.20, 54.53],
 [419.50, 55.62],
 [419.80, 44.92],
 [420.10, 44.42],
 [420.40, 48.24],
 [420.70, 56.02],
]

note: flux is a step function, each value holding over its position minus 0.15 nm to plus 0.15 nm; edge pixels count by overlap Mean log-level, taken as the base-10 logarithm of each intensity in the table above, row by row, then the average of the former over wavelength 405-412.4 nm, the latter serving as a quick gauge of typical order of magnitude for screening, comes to 1.71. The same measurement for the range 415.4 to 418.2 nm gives 1.74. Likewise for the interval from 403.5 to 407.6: 1.69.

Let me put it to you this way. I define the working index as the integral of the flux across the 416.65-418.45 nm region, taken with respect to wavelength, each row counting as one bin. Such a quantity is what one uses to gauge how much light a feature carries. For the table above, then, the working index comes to 92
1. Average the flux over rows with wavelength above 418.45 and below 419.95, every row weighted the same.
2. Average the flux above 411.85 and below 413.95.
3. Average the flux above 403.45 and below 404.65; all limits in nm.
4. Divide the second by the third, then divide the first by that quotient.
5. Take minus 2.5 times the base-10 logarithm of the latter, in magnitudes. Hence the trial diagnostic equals -4.29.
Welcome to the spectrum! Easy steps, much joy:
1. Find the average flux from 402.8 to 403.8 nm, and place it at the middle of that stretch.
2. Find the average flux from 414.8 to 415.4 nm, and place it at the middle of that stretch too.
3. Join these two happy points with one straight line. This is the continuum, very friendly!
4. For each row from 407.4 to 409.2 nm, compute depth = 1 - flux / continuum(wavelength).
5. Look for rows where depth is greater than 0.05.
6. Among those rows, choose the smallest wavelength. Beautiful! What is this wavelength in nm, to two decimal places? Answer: 407.50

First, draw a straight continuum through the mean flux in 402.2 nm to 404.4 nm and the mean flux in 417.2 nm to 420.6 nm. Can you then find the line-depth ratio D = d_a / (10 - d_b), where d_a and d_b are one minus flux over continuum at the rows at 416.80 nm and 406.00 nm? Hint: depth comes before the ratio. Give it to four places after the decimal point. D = 0.0011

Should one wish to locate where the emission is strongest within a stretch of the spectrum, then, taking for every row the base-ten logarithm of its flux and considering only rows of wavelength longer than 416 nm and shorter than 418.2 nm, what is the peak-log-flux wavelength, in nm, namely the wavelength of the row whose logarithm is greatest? 416.50 nm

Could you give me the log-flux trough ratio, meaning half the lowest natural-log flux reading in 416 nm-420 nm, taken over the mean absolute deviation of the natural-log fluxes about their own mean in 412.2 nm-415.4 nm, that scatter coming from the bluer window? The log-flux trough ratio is 32.1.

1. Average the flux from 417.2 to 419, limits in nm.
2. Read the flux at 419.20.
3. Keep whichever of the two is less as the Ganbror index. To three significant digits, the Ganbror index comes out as 51.6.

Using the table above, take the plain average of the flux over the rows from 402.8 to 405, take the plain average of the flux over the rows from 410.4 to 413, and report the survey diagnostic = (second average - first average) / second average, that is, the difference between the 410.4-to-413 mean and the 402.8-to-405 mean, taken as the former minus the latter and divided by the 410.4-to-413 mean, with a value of 0.058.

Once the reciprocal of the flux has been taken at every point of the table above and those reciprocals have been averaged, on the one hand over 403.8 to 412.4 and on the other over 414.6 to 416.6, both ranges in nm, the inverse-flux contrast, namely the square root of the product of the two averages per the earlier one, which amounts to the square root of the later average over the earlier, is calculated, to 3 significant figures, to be 0.937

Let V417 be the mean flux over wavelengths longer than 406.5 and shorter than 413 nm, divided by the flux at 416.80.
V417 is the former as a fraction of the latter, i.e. 1.04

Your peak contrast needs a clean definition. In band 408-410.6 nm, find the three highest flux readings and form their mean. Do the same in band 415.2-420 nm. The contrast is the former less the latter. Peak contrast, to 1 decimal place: -1.0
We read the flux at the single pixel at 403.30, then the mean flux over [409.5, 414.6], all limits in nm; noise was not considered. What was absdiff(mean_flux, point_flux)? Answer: 6.7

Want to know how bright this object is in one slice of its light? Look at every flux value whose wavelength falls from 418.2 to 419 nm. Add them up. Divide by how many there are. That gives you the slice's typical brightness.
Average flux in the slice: 51.9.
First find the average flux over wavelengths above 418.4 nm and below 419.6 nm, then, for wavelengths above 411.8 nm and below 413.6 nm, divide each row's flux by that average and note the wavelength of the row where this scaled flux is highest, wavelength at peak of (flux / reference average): 412.60 nm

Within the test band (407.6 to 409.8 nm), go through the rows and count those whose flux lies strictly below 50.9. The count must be 2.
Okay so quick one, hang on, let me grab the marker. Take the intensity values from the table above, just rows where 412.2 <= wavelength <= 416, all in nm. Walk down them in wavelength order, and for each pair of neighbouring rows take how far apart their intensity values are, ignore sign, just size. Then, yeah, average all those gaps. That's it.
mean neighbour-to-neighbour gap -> 5.03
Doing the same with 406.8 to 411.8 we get 5.02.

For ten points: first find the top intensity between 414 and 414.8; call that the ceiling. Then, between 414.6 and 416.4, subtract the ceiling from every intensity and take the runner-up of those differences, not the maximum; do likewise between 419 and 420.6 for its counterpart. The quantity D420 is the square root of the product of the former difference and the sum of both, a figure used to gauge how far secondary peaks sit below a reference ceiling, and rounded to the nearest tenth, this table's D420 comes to 6.9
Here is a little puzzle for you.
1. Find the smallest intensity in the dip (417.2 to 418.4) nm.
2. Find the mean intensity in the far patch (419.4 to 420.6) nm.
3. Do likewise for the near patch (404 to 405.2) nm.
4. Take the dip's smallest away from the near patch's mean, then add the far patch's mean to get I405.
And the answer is 50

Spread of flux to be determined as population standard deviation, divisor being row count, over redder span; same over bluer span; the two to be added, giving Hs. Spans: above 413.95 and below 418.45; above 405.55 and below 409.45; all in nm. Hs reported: 13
